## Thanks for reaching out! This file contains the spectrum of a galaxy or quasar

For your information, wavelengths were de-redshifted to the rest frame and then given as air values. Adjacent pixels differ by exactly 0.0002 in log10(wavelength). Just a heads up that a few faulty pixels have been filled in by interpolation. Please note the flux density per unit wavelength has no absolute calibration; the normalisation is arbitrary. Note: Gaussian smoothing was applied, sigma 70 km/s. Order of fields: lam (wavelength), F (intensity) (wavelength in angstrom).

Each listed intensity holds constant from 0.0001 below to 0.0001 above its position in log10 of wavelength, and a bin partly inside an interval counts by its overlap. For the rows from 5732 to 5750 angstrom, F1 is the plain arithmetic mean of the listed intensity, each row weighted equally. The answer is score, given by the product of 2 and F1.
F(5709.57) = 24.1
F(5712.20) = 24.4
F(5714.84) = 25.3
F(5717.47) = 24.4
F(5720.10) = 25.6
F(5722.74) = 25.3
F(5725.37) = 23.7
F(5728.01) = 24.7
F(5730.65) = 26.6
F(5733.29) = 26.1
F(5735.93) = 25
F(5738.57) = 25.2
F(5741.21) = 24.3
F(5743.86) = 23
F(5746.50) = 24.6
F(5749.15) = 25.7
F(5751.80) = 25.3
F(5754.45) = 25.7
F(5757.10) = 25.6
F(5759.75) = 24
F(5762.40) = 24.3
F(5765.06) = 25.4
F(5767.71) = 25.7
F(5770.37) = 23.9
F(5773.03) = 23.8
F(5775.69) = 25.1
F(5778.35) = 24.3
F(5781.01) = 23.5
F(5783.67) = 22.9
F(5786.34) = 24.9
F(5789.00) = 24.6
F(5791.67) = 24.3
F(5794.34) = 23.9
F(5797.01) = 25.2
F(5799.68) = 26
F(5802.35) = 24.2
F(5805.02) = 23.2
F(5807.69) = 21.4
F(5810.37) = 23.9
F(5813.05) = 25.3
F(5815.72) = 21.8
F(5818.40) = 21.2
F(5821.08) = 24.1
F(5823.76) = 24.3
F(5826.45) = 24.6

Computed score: 49.7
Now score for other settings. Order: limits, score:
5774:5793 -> 48.5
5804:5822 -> 46.0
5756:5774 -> 49.3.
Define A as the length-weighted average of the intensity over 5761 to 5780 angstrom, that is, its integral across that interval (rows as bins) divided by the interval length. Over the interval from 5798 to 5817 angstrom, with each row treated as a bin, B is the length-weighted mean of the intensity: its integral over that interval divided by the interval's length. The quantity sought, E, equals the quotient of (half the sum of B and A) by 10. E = 2.42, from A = 24.6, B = 23.7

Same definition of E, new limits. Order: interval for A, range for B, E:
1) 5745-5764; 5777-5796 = 2.45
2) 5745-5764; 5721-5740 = 2.51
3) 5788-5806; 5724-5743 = 2.48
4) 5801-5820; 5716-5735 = 2.41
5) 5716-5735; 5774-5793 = 2.47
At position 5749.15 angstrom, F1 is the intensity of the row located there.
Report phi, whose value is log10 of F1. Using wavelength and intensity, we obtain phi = 1.41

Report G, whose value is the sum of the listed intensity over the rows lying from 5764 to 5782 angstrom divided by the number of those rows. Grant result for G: 24.5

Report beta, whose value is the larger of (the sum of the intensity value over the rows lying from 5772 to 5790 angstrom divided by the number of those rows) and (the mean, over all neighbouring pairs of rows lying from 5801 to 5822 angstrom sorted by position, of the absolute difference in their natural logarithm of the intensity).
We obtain 24.2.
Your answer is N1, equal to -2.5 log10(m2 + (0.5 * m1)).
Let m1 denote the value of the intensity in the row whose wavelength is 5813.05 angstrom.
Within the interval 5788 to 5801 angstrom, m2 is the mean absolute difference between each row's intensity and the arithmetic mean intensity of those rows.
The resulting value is -2.809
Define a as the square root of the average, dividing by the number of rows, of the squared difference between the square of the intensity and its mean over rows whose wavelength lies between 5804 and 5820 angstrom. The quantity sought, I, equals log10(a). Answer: 1.84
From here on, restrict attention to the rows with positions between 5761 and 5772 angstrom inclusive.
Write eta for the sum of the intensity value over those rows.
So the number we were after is 99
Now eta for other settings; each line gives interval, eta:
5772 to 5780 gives 73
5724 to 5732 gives 75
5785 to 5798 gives 123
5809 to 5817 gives 71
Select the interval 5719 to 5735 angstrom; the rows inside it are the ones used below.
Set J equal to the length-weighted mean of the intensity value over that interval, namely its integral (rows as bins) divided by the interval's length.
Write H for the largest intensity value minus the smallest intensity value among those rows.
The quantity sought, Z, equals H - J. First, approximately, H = 2.9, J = 25.3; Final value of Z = -22.4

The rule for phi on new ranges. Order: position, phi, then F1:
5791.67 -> 1.39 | 24.3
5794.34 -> 1.38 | 23.9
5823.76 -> 1.39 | 24.3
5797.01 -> 1.40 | 25.2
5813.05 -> 1.40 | 25.3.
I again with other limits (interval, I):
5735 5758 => 1.60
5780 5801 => 1.65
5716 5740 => 1.62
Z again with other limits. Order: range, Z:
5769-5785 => -21.7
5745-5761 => -23.4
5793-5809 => -19.4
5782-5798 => -22.0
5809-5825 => -19.3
